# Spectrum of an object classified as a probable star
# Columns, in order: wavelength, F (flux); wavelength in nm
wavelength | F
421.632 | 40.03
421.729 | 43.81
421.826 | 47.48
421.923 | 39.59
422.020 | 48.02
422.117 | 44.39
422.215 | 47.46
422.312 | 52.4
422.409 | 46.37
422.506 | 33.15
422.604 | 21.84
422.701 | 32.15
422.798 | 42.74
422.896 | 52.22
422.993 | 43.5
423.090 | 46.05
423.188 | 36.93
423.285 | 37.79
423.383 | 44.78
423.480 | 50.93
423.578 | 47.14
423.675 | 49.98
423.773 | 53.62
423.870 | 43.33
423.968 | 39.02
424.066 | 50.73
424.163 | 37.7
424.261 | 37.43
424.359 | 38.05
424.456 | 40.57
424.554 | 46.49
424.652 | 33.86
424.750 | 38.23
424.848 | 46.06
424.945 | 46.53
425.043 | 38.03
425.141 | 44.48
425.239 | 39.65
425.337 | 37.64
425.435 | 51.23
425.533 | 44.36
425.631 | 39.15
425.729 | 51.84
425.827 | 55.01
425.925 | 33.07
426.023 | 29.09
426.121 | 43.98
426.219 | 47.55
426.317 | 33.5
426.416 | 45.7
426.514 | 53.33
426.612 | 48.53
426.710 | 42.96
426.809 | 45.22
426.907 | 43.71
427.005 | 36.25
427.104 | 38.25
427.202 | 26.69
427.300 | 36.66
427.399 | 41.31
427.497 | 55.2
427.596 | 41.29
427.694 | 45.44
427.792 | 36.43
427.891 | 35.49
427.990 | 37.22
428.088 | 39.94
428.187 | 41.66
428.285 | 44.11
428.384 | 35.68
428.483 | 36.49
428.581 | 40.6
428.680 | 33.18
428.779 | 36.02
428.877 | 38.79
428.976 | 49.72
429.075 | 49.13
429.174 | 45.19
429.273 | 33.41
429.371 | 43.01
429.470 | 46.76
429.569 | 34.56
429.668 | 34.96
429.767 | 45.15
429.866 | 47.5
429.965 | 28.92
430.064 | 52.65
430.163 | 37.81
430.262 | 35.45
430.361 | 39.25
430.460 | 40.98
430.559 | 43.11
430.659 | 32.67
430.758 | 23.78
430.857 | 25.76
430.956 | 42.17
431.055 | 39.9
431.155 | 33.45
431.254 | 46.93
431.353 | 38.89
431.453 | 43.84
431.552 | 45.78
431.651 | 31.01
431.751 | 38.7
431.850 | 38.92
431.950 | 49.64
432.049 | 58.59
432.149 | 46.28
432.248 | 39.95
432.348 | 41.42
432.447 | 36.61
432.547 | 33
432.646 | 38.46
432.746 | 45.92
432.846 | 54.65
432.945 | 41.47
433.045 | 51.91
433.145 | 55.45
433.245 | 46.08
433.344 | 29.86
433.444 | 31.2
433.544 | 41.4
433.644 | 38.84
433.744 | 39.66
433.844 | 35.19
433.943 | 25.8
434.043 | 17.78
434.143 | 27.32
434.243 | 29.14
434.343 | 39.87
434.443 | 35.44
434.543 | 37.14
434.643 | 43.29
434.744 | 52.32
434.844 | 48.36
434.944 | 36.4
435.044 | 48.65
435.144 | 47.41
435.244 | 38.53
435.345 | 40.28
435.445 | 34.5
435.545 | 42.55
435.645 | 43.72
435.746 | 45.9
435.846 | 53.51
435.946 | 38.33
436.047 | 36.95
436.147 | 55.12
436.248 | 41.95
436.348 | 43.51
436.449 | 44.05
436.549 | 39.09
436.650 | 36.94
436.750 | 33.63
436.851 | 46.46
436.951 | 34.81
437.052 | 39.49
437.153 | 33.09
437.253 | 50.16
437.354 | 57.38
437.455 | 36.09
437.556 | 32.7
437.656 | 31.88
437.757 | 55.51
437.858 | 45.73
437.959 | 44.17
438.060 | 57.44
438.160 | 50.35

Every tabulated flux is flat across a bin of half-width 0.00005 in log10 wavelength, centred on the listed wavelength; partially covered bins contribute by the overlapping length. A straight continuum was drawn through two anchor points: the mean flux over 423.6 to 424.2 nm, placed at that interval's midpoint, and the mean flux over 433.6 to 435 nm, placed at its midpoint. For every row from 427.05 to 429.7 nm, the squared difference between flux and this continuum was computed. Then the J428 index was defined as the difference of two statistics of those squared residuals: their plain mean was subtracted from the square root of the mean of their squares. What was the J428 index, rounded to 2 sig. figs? 27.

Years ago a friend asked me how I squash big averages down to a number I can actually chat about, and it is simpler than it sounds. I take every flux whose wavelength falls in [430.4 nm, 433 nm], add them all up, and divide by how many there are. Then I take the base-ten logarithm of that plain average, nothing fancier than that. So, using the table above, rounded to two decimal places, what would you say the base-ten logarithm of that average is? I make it 1.61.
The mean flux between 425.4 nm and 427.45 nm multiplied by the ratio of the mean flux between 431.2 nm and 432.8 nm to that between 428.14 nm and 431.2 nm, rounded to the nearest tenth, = 45.5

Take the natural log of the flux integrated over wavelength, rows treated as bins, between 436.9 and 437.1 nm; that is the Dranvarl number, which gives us 2.01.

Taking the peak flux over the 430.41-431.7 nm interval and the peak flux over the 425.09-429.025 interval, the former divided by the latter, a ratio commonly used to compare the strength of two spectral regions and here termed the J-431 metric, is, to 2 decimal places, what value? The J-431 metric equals 0.85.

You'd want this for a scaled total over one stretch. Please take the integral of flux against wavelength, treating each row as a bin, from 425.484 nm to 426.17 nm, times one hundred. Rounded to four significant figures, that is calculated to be 2907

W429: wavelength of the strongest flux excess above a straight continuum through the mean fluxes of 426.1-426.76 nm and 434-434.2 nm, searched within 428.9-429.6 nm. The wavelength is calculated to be 428.976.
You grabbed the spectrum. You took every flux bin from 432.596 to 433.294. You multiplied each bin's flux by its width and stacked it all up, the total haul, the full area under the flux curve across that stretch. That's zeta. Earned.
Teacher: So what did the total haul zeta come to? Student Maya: 33.3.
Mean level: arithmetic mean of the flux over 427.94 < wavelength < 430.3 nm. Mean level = 40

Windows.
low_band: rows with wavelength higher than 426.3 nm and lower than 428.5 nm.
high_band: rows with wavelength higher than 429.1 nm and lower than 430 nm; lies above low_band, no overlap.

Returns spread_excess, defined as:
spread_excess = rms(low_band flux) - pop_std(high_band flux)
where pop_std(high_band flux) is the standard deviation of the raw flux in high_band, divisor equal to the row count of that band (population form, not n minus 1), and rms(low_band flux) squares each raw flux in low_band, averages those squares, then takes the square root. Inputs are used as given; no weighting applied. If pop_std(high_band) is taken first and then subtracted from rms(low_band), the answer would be 34.9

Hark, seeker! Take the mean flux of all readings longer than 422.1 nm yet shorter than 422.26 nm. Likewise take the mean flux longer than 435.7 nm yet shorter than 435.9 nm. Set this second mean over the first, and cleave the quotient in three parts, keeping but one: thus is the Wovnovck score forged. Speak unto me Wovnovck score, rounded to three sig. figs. 0.361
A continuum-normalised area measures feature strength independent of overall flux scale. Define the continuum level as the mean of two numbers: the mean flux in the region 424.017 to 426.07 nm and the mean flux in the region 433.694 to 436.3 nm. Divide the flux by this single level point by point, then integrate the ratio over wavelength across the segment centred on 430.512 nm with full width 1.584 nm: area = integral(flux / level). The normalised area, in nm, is 1.5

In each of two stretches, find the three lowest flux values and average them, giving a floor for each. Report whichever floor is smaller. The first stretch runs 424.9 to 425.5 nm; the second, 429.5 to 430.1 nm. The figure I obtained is 32.8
